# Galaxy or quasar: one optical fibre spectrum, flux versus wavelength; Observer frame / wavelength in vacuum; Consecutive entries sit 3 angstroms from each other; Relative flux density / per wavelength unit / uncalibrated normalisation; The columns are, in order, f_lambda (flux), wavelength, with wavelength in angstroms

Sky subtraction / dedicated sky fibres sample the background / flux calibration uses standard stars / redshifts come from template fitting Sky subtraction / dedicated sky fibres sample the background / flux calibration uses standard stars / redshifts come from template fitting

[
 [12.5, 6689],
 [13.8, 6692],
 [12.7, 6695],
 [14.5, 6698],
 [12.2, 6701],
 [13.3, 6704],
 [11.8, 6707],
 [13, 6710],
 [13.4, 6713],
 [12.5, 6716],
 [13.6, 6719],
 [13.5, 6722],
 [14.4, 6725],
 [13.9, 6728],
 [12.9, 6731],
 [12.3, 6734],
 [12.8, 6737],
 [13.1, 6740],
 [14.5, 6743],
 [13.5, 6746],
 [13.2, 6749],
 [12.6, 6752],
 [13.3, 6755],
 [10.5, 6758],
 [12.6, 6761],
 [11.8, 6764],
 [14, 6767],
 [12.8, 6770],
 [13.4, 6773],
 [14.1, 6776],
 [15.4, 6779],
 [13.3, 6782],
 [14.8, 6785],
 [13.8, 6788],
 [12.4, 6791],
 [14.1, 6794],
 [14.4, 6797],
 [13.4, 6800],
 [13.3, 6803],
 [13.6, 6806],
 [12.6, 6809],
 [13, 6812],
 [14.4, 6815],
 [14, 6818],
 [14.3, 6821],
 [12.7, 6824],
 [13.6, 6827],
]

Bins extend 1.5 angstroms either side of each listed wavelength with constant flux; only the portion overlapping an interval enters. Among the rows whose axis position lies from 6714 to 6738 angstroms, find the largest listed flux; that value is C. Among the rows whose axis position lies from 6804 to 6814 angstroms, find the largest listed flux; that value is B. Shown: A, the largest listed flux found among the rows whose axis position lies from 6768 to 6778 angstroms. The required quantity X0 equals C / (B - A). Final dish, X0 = -29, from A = 14.1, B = 13.6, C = 14.4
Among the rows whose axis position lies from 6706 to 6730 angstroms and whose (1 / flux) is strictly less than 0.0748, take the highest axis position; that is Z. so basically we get 6728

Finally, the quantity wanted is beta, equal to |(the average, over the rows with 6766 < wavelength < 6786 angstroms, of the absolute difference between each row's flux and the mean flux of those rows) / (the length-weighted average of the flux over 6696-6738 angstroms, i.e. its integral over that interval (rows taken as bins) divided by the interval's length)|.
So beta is 0.052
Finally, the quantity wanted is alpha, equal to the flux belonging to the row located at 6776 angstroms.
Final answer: 14.1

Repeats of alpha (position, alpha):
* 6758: 10.5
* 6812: 13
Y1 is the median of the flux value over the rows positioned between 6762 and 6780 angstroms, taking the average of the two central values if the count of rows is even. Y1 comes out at 13.7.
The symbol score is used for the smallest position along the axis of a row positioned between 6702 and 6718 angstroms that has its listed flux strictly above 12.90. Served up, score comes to 6704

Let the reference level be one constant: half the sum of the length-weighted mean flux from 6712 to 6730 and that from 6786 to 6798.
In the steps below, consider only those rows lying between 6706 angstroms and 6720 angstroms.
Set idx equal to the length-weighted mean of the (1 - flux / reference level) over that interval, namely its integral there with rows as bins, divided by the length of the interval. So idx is 0.055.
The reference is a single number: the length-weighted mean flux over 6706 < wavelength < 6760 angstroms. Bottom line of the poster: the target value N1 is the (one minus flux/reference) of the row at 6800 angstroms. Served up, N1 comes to -0.03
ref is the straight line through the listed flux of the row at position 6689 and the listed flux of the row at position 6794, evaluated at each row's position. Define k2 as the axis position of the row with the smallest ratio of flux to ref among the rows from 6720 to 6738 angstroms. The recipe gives 6734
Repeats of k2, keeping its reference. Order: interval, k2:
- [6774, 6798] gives 6791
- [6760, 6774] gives 6764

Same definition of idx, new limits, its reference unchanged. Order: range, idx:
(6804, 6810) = 0.033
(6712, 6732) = 0.010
